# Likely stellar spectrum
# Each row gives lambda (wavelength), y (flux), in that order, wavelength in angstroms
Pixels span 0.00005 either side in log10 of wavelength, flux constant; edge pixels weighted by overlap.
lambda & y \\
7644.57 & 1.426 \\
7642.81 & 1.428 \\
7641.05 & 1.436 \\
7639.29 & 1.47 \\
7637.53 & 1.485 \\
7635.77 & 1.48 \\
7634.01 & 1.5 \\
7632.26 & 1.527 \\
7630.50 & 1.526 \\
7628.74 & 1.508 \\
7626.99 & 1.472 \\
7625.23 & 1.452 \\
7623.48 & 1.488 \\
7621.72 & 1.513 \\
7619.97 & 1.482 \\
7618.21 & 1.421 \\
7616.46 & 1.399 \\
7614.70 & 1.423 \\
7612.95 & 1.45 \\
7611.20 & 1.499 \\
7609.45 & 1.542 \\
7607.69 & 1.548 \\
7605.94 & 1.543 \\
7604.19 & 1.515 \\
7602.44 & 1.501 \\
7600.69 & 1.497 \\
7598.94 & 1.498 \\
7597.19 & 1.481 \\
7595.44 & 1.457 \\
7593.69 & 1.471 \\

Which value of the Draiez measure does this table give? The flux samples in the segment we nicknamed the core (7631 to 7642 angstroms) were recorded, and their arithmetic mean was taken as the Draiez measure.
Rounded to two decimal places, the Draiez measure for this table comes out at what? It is 1.48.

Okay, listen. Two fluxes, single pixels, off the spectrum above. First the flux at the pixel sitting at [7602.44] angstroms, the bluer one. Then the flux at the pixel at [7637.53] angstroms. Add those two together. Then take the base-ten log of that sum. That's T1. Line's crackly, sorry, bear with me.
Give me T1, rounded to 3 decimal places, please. 0.475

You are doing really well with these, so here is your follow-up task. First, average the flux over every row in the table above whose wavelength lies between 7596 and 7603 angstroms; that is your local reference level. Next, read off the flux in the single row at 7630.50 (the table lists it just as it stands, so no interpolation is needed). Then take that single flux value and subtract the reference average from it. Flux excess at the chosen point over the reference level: 0.03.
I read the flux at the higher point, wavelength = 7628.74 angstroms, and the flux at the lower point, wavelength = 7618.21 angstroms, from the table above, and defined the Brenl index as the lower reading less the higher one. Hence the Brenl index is -0.087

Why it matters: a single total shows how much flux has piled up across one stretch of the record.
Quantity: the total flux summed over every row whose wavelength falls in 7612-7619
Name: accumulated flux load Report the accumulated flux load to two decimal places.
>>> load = 5.69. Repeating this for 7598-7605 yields 6.01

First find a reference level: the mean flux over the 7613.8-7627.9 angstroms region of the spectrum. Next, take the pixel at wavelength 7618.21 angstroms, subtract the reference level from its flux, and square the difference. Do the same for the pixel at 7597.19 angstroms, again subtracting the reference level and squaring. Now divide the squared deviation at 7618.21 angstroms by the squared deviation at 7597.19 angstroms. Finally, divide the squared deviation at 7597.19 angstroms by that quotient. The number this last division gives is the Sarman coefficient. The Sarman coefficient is 0.0003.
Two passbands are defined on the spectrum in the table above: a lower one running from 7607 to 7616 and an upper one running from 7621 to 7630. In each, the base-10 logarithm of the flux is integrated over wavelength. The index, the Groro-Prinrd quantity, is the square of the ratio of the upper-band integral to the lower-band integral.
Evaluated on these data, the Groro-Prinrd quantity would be 1.0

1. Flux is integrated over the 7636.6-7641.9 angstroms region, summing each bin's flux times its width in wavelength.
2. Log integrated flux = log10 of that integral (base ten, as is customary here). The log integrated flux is 0.9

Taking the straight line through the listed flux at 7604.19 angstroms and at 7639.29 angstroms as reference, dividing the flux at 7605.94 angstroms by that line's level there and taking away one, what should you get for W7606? 0.020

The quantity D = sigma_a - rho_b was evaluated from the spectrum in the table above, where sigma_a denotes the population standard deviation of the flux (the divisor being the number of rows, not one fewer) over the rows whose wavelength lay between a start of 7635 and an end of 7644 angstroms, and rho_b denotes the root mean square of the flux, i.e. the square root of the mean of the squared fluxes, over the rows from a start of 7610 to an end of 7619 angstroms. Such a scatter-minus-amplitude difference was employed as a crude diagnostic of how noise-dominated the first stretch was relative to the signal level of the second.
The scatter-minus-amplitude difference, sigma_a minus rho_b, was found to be -1.42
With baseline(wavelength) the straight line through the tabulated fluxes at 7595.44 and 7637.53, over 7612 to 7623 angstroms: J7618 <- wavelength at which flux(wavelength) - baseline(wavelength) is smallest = 7616.46 angstroms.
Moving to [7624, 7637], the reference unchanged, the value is 7625.23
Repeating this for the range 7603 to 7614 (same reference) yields 7612.95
